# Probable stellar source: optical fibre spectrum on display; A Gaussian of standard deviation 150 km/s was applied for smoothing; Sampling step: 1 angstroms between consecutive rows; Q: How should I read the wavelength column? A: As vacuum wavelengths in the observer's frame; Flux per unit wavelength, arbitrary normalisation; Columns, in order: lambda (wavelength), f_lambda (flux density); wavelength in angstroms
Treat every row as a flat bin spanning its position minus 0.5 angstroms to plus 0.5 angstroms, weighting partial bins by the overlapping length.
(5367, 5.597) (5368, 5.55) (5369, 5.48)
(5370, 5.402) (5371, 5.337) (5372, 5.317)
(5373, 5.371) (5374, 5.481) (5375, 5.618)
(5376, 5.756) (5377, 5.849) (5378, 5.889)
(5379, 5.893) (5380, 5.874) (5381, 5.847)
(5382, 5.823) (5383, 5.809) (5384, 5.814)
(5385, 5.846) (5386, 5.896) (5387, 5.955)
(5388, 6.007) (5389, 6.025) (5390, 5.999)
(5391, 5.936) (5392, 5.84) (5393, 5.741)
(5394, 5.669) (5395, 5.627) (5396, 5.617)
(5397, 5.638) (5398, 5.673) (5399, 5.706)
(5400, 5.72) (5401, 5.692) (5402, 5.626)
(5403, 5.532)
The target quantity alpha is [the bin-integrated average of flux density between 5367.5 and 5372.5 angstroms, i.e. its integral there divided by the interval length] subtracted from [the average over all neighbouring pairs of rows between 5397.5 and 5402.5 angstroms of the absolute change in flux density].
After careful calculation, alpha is -5.38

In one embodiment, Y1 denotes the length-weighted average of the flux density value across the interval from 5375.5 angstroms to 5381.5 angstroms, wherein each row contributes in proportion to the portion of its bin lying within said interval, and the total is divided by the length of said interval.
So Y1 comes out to 5.85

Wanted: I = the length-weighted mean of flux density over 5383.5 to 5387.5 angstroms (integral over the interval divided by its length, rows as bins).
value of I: 5.88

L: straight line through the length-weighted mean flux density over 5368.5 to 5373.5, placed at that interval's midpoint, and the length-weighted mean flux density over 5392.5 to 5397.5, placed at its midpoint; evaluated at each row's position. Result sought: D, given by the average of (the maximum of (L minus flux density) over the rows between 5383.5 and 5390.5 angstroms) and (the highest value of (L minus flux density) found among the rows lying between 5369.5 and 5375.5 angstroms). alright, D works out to -0.10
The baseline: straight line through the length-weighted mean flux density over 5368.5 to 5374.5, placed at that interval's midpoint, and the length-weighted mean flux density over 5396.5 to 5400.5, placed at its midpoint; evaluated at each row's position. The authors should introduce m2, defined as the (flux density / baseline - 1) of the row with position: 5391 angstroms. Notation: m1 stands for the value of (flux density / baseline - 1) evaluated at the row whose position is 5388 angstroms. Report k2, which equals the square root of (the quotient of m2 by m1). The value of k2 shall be 0.9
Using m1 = 0.078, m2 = 0.059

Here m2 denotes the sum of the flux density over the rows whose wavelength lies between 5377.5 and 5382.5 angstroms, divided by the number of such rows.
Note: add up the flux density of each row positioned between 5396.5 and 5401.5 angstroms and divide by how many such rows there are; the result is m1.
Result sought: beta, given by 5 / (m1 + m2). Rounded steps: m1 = 5.69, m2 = 5.87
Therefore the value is 0.433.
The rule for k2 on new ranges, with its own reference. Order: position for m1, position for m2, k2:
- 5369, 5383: 1.6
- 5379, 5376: 0.9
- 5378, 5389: 1.0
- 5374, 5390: 2.6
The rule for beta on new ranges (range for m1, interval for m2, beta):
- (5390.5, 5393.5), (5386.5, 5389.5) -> 0.422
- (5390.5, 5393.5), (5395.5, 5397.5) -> 0.436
